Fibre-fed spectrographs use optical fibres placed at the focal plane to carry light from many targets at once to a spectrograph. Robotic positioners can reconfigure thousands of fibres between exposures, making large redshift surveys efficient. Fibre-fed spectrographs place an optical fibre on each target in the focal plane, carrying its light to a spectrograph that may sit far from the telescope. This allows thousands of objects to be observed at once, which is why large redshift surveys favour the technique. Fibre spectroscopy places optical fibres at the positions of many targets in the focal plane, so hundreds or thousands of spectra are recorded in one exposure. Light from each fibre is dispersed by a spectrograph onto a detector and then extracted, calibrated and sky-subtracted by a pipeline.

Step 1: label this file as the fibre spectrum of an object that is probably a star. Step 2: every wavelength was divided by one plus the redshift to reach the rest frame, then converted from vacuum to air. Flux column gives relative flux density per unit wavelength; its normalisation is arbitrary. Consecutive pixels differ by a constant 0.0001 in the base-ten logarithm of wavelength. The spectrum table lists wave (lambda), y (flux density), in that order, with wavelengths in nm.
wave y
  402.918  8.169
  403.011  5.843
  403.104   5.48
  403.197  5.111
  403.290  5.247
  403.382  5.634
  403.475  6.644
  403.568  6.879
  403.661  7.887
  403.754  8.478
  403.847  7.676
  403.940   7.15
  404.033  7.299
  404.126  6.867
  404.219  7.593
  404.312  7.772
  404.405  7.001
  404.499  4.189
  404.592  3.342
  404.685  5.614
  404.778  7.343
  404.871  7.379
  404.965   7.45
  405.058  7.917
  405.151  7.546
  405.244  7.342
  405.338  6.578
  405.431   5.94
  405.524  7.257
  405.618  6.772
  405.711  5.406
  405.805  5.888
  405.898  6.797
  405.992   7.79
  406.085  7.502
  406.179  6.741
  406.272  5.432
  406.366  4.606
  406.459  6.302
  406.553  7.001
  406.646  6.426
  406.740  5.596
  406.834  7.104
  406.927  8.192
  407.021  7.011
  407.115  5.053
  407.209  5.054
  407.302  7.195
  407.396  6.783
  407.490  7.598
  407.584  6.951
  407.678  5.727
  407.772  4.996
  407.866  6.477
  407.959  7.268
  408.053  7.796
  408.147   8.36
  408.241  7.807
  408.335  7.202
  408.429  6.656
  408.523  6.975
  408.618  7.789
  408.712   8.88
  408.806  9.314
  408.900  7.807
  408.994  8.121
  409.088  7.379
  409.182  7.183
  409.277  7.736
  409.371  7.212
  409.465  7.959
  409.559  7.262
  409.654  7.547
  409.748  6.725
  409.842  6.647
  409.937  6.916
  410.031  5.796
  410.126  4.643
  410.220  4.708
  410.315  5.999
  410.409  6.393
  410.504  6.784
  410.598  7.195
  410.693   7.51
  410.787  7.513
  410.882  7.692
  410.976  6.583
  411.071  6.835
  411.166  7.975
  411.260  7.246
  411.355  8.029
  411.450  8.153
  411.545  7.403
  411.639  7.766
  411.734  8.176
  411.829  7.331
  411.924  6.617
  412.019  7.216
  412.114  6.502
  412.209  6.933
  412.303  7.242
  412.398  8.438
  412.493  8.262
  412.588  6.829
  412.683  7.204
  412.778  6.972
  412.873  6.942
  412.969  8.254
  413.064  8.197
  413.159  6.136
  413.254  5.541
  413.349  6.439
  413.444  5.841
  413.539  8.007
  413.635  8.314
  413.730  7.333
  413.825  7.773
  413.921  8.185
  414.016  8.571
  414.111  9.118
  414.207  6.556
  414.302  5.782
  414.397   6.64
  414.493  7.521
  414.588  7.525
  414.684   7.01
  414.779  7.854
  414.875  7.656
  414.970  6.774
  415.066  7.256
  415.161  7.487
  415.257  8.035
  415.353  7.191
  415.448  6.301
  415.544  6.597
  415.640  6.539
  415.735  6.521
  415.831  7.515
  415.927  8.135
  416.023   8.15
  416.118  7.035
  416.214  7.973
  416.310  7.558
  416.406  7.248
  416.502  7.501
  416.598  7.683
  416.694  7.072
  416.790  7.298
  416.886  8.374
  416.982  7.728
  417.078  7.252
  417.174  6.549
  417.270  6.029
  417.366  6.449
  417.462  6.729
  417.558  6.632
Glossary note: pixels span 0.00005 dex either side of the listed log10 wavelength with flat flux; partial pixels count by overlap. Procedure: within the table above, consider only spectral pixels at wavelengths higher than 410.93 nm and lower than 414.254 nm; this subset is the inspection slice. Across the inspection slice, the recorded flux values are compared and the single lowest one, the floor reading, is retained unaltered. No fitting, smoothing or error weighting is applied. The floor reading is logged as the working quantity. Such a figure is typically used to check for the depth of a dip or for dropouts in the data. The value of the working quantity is 5.541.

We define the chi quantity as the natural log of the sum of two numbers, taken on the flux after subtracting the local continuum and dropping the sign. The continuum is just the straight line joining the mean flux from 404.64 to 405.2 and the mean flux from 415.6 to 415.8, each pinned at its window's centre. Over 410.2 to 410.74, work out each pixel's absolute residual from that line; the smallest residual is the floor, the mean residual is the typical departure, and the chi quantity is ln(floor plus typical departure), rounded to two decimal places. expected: -0.18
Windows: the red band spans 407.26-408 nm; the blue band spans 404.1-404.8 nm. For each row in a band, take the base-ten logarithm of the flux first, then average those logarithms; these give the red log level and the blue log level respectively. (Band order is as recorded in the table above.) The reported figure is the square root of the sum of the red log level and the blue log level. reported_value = 1.26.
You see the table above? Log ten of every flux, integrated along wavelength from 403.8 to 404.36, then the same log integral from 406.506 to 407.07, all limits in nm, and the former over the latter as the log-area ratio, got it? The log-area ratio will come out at 1.03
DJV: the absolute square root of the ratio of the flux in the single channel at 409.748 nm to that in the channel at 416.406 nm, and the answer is 0.96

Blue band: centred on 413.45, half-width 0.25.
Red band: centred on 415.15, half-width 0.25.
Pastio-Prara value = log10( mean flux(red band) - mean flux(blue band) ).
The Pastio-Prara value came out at -0.3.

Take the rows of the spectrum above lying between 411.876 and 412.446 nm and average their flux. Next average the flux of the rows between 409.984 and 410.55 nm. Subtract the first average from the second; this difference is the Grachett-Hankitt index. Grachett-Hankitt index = -1.4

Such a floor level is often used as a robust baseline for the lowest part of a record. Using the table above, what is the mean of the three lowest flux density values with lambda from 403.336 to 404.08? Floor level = 6.4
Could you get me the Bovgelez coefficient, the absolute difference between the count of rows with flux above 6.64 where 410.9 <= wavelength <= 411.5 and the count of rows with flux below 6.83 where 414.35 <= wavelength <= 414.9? 4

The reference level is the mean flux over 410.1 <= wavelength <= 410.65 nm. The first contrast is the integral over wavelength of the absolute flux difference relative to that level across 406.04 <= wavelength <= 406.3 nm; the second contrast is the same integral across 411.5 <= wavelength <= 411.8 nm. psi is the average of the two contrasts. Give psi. 0.39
